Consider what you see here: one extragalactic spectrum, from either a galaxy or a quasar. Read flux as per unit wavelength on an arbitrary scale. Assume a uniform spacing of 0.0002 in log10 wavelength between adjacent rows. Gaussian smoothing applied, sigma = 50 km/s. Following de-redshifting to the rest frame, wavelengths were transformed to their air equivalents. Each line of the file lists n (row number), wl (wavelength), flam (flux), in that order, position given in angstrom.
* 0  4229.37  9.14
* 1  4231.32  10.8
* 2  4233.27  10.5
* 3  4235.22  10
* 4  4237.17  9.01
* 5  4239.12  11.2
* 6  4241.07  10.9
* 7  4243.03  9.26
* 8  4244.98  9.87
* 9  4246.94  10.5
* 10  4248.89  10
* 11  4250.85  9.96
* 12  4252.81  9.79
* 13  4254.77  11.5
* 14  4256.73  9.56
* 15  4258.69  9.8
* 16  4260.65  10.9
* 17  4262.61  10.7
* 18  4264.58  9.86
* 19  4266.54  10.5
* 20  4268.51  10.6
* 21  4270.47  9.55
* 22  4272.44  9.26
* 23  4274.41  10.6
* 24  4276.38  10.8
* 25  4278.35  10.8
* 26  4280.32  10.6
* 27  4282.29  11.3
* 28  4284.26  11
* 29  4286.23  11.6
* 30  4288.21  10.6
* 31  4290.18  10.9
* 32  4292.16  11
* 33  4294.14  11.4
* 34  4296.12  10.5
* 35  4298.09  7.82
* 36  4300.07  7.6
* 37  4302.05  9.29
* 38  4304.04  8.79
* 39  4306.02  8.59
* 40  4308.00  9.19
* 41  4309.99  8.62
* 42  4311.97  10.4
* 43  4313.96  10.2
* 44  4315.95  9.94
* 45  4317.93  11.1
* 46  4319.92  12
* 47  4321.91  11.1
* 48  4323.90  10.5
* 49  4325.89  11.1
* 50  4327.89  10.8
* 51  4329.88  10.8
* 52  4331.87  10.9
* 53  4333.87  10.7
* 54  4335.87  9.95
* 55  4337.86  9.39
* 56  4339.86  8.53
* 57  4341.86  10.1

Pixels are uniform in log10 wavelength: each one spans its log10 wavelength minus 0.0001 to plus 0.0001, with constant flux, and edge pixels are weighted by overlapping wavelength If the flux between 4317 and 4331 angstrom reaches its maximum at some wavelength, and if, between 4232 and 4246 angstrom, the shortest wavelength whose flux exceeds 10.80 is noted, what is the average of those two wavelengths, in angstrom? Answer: 4279.5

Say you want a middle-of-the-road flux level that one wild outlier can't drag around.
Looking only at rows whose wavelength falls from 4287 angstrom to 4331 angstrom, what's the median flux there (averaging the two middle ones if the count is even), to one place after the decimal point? 10.5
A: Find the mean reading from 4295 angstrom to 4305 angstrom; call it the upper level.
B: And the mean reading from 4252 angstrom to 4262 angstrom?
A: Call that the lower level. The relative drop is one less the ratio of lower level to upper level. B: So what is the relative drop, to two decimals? -0.17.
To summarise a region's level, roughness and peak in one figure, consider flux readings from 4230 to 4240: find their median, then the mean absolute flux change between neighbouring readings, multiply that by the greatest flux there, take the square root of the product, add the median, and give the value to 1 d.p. 13.8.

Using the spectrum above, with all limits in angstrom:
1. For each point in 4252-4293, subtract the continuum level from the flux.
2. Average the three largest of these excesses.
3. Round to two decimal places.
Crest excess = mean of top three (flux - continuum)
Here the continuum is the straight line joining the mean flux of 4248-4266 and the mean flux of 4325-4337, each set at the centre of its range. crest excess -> 1.12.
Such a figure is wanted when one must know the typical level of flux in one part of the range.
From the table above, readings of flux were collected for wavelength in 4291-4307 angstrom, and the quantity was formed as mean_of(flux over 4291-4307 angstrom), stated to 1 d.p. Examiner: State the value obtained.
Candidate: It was 9.4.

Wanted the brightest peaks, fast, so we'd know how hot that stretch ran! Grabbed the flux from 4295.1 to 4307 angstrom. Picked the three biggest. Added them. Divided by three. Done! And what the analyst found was 9.5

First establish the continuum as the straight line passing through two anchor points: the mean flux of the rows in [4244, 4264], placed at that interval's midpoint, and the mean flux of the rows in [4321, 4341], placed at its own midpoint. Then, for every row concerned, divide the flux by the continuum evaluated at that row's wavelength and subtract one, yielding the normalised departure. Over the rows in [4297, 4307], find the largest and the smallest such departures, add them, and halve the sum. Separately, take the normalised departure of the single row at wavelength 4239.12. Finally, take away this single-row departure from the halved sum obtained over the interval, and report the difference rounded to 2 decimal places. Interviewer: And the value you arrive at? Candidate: -0.28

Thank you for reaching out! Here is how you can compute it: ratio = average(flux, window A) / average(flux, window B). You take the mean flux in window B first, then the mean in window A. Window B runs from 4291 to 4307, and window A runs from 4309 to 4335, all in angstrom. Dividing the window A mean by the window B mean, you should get 1.13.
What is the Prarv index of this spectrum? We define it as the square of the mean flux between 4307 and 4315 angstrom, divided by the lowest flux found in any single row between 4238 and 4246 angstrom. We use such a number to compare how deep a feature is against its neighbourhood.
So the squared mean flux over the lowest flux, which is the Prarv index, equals 10.0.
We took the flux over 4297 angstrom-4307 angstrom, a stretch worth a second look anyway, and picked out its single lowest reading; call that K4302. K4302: 7.6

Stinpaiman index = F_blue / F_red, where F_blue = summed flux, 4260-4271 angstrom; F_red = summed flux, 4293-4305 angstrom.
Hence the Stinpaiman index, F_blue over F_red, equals 1.12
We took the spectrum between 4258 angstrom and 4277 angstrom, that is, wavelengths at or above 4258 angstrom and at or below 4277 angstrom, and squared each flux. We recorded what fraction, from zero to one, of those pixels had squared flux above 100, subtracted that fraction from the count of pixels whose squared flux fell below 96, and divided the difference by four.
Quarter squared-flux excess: 0.35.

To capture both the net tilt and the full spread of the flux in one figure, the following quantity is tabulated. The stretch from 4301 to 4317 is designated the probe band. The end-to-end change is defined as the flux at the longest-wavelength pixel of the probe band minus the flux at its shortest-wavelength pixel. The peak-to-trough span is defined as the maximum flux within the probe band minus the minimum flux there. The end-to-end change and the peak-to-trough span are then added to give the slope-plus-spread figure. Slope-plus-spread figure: 2.5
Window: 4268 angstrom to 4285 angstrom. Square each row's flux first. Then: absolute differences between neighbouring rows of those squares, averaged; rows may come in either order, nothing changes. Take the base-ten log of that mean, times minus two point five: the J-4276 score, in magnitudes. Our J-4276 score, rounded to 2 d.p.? -2.55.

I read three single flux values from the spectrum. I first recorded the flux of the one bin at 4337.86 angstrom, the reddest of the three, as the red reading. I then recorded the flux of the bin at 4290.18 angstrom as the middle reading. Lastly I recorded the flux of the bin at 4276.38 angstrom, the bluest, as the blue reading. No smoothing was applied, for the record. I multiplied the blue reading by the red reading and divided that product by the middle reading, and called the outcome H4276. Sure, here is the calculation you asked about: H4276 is 9.3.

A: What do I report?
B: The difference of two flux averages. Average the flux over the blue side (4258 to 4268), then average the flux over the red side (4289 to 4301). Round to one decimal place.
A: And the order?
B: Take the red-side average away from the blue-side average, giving 0.5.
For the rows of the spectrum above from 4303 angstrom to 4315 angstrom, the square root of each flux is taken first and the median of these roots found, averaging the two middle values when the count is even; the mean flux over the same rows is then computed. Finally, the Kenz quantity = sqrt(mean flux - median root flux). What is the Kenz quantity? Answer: 2.51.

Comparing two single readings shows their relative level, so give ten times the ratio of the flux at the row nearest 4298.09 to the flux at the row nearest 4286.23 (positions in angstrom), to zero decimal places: 7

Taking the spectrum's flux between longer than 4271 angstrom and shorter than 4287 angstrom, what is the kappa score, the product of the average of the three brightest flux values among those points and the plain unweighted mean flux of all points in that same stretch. 121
